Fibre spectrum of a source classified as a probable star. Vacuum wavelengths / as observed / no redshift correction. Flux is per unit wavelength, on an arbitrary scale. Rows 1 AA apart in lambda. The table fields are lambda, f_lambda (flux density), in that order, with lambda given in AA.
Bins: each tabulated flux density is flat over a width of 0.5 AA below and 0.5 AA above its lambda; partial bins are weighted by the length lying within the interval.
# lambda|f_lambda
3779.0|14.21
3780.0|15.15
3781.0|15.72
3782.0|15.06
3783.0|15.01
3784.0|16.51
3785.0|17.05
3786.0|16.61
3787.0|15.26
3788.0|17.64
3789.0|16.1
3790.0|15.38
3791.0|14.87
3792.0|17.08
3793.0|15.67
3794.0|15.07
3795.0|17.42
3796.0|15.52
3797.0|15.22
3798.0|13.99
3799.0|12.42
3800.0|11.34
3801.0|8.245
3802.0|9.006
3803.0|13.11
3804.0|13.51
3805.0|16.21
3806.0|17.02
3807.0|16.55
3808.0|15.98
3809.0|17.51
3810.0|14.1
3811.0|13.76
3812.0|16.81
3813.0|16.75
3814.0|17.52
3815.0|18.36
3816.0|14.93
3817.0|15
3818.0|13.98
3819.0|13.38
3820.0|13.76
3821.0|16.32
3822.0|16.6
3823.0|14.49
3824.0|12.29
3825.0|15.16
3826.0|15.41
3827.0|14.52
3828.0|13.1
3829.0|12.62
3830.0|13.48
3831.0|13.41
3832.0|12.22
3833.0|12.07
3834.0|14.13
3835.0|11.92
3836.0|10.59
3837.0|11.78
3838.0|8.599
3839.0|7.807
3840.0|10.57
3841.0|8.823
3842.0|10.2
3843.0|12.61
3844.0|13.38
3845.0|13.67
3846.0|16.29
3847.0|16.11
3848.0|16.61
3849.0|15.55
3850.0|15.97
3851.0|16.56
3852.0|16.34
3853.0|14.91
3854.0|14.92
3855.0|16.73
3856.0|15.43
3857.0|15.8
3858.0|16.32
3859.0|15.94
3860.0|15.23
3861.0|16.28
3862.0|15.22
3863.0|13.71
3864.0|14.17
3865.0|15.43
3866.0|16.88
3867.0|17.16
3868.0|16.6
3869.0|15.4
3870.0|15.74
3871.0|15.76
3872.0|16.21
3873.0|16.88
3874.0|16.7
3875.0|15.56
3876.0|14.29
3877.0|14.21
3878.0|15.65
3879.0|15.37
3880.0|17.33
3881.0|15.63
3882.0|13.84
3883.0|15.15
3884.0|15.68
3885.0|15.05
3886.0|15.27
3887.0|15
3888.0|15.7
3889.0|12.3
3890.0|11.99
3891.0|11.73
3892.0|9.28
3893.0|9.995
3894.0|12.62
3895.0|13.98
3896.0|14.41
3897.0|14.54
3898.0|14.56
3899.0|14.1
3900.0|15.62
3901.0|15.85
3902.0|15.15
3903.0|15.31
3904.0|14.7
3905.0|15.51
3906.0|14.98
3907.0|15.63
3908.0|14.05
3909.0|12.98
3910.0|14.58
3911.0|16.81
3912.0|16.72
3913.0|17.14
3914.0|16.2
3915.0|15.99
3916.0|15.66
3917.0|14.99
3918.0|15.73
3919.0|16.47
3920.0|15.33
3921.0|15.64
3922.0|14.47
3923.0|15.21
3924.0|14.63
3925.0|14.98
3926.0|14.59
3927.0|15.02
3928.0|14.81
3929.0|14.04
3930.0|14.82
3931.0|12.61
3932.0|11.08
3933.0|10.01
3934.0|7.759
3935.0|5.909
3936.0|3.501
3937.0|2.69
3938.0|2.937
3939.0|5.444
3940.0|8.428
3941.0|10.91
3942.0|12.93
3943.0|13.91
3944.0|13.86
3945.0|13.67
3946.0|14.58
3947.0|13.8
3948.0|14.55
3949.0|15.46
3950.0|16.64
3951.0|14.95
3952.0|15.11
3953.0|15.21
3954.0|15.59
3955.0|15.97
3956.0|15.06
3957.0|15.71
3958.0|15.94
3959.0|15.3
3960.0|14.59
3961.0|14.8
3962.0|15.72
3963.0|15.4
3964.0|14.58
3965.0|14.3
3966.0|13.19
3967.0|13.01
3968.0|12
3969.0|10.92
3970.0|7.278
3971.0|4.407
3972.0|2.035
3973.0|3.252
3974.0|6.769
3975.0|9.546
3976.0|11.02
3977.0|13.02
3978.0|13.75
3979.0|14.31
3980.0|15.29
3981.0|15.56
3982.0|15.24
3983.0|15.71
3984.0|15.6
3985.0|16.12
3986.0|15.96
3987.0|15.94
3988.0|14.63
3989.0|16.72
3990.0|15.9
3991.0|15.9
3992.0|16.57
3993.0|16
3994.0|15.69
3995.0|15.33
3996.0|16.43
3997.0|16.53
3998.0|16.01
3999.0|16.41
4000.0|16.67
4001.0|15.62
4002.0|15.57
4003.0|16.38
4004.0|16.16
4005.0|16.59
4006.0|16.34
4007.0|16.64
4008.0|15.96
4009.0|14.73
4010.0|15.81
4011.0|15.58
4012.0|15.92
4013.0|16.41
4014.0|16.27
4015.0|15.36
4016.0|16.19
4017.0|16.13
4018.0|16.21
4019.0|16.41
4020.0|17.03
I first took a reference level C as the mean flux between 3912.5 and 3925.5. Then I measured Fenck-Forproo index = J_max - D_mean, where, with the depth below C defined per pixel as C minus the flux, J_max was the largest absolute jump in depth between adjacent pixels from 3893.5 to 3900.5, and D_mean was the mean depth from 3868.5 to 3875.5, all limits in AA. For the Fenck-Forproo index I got 2.0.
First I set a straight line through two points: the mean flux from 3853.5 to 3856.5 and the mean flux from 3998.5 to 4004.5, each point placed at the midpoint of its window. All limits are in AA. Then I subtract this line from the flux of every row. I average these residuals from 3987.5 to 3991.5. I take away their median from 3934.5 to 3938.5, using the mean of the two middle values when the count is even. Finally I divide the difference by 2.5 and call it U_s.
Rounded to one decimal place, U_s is 5.0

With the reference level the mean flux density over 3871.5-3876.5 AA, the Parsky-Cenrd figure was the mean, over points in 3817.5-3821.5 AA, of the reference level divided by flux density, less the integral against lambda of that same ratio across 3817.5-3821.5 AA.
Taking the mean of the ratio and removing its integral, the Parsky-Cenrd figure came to -3.3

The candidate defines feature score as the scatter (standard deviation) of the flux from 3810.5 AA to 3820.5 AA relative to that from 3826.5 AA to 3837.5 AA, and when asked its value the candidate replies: 1.6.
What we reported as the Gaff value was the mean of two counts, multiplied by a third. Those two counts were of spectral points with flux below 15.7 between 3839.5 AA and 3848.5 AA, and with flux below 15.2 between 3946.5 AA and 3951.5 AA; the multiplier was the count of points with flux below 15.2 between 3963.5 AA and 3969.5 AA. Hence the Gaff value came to 27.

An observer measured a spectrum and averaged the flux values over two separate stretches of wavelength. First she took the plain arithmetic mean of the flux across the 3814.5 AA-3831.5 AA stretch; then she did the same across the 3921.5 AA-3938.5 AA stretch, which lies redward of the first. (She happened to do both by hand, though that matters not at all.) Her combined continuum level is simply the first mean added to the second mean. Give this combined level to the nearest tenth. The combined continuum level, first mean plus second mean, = 25.6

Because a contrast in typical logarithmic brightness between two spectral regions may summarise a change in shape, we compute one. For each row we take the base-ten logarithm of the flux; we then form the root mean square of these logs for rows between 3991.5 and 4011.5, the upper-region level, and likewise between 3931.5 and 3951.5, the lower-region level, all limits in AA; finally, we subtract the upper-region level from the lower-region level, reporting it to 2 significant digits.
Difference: -0.20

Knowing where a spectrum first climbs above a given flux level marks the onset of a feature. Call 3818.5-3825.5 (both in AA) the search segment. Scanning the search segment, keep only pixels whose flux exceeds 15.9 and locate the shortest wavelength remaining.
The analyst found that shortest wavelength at 3821.0 AA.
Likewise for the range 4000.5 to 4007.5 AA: 4003.0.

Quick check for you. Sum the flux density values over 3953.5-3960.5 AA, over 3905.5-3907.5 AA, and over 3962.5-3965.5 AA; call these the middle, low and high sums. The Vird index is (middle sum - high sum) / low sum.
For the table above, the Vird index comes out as 2.1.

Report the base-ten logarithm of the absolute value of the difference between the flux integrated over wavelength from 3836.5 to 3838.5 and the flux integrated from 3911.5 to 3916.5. 1.79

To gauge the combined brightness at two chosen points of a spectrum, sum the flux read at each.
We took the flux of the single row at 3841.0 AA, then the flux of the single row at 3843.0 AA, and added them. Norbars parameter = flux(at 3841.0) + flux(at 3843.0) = 21.4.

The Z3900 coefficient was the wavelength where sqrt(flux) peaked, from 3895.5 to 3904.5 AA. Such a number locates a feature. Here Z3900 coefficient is 3901.0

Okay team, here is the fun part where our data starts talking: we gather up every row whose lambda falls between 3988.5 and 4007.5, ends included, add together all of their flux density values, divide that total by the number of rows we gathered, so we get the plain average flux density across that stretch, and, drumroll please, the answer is 16.2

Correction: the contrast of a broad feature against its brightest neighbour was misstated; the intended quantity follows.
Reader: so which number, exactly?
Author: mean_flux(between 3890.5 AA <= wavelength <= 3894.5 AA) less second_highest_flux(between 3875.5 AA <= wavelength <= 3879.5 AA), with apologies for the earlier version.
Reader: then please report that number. -4.5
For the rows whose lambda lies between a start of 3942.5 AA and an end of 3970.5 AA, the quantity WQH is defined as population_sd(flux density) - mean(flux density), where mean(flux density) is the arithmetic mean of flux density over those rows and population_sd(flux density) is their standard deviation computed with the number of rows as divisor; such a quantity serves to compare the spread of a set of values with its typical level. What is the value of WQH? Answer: -12.5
